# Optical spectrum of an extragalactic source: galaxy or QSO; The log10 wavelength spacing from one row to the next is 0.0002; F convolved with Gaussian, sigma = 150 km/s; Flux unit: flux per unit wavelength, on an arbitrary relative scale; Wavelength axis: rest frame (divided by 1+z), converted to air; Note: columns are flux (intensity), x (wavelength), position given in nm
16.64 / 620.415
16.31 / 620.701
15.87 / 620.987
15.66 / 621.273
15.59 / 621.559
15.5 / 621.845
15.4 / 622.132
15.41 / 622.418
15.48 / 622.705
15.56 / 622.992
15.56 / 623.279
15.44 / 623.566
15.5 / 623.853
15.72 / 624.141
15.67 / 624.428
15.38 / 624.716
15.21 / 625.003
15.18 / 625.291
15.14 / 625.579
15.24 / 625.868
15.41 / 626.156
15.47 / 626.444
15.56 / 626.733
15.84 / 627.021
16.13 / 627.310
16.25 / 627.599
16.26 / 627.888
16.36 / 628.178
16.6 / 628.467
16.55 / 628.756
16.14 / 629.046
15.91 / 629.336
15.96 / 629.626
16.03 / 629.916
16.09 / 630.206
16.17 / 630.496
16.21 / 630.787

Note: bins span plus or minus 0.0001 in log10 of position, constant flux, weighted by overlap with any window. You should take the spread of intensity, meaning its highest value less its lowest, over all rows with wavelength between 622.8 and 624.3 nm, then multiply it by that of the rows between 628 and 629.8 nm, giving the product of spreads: 0.19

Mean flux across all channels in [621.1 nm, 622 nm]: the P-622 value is 15.6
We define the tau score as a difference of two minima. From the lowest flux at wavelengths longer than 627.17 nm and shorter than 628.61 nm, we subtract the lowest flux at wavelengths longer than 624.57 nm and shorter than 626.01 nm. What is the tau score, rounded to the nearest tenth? 1.0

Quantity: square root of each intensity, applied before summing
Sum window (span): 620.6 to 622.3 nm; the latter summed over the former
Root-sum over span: 24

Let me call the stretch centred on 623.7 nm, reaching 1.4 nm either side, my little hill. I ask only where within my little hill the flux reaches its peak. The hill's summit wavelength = 624.141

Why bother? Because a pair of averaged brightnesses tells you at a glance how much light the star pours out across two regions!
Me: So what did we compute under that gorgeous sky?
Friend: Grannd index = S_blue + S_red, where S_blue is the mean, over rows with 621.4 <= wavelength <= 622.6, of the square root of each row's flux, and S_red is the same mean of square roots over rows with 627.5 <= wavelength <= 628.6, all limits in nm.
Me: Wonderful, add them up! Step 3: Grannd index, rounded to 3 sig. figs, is 7.98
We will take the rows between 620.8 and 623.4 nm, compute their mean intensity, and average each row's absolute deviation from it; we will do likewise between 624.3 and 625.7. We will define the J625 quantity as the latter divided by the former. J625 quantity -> 1.7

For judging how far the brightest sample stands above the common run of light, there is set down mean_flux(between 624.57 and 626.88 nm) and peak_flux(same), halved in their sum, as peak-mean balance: 15.4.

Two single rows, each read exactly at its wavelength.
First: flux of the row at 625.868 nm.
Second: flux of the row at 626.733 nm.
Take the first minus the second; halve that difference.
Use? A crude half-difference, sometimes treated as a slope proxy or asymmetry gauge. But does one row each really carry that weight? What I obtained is -0.16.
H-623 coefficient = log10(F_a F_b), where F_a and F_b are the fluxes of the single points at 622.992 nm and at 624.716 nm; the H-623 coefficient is 2.38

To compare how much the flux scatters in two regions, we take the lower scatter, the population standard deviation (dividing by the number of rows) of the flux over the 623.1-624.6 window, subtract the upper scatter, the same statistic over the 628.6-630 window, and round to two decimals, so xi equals -0.13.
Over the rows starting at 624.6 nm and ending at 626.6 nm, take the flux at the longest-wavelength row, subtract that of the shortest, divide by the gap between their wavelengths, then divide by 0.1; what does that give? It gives 0.5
